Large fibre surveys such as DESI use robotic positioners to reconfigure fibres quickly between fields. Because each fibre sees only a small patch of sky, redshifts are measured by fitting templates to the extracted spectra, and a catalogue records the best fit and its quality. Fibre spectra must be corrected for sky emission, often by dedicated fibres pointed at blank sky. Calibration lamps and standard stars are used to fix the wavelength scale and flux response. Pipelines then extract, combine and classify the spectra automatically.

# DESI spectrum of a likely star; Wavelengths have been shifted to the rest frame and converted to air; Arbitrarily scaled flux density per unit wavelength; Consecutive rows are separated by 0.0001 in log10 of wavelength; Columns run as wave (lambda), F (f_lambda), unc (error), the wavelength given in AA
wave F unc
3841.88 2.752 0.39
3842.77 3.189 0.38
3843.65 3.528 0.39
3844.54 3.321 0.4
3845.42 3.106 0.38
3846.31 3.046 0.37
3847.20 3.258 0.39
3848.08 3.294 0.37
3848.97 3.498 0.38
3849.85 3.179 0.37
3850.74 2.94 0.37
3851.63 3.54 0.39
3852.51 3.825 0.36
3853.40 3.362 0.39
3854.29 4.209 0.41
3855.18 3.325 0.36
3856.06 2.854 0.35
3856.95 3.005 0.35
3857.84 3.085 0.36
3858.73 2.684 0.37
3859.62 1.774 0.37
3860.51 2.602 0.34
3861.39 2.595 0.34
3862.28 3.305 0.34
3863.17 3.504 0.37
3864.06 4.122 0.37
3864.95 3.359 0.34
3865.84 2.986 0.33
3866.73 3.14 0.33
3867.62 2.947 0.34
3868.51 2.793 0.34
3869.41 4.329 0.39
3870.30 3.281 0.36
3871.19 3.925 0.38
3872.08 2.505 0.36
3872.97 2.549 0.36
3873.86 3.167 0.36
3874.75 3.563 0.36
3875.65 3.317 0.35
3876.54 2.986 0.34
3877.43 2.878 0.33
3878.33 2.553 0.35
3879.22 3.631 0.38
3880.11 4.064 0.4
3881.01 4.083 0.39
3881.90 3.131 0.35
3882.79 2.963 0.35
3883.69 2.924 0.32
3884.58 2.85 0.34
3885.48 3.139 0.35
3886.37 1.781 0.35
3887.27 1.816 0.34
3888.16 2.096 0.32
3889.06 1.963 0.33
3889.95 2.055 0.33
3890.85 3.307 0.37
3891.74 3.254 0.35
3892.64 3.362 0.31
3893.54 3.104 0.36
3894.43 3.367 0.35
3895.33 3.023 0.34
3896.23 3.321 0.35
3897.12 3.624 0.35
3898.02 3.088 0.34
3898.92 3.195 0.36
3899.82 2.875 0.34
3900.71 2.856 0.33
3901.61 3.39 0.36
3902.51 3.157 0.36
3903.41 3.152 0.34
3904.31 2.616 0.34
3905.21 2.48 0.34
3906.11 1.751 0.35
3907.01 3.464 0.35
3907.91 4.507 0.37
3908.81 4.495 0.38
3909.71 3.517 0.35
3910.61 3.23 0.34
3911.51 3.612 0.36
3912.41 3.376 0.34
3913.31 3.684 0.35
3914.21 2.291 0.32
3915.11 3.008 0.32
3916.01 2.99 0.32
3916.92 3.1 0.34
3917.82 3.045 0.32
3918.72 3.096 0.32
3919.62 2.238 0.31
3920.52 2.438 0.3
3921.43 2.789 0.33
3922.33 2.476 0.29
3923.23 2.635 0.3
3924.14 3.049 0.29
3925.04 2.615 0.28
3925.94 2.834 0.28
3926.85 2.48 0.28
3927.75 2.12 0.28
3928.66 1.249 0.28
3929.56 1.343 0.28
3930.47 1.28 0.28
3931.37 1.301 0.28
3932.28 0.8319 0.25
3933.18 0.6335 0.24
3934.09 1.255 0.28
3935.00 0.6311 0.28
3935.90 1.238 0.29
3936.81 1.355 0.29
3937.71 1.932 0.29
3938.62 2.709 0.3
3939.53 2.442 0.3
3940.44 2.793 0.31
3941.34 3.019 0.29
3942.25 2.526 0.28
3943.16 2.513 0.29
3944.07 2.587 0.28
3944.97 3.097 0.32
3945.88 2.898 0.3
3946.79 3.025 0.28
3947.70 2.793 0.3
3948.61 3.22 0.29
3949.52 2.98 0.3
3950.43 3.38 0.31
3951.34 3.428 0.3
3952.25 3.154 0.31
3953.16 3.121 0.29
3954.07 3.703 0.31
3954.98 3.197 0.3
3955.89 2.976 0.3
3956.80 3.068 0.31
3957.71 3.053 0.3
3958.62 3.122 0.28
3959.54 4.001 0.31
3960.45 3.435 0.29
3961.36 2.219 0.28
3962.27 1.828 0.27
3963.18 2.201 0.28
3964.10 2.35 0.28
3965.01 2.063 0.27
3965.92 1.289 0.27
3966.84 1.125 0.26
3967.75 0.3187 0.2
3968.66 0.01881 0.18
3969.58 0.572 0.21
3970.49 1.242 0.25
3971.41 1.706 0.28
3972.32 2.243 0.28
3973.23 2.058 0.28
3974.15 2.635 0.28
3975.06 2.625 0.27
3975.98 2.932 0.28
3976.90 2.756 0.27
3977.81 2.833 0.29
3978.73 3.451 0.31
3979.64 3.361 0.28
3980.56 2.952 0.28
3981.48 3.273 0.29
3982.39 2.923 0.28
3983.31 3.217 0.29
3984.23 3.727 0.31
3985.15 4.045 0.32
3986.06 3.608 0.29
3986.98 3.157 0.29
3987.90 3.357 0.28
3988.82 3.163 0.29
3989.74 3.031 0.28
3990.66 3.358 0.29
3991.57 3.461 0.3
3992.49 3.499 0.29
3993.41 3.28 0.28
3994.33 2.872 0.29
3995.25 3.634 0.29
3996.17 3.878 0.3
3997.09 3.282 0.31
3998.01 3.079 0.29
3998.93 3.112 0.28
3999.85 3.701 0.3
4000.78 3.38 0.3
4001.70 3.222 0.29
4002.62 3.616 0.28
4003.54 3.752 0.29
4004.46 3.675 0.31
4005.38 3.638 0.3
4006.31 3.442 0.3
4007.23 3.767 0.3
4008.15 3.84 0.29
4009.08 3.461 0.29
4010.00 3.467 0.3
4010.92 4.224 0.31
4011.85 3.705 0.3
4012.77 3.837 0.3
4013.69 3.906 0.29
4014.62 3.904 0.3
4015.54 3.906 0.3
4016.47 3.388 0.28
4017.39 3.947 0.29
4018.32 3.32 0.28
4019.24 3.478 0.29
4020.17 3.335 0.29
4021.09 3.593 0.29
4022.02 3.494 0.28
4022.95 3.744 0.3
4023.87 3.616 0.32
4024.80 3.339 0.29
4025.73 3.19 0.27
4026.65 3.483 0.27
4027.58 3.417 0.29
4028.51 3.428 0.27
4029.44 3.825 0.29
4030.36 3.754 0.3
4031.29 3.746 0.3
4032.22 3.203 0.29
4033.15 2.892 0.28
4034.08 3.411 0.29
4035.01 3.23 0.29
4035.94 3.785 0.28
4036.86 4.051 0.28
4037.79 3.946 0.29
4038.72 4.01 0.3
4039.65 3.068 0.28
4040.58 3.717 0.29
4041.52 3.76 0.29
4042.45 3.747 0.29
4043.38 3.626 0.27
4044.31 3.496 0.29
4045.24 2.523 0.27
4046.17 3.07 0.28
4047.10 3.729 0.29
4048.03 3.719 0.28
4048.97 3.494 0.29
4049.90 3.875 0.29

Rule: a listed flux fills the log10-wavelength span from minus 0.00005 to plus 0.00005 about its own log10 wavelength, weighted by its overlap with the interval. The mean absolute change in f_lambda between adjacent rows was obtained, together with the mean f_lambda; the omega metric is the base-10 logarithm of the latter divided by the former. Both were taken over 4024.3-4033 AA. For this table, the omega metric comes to 1.3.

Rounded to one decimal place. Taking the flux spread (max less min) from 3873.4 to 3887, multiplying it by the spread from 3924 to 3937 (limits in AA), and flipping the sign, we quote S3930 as -5.6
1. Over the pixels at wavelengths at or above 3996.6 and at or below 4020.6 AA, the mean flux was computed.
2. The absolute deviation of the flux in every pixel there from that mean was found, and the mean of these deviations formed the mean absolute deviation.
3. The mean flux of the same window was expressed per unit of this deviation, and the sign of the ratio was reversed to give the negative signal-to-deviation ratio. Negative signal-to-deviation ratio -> -15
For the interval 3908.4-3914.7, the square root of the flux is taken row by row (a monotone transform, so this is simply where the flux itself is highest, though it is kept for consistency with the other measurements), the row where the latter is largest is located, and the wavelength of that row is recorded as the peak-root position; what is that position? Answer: 3908.81 AA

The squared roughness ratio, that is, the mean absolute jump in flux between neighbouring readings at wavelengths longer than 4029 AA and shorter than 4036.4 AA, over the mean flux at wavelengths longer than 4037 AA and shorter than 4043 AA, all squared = 0.0071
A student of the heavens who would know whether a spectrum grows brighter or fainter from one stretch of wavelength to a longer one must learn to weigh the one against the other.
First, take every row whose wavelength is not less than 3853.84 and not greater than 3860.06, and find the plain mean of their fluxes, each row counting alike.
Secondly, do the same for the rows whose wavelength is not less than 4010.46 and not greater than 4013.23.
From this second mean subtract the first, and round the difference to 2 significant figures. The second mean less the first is 0.93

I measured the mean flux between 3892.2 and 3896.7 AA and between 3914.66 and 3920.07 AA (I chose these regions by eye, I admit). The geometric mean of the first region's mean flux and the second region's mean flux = 3.1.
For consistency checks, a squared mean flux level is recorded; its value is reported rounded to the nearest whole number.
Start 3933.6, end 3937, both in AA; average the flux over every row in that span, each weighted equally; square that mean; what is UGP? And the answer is 1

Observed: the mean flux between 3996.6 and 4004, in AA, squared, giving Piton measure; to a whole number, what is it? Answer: 12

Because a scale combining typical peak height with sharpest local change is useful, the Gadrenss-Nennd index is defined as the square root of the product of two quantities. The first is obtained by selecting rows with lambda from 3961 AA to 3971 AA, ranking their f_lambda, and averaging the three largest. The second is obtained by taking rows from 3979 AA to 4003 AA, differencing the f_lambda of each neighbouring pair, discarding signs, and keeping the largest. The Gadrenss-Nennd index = 1.31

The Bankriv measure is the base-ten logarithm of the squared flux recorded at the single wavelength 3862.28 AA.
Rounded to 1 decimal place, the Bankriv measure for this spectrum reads 1.0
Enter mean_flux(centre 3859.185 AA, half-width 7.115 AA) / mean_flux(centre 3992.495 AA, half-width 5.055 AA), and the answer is 0.94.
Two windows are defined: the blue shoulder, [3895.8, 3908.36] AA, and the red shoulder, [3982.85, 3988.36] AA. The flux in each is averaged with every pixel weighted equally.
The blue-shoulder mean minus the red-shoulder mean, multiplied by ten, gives -4.1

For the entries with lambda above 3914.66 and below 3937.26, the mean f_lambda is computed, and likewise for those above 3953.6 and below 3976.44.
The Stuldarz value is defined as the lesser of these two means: 2.1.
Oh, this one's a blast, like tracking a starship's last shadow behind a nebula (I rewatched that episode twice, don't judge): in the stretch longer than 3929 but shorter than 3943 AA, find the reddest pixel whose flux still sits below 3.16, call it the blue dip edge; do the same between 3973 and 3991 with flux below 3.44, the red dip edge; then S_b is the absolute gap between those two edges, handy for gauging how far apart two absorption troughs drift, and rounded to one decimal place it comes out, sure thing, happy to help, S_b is 48.4 AA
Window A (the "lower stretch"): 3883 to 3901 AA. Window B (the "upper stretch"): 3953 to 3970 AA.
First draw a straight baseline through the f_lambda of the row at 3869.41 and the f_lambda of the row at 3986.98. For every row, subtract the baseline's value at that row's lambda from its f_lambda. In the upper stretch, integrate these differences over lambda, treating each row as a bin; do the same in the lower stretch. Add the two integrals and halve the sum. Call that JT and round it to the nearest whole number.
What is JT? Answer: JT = -21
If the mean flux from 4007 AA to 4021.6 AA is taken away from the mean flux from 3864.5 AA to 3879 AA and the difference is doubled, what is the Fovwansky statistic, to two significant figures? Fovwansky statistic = -1.1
